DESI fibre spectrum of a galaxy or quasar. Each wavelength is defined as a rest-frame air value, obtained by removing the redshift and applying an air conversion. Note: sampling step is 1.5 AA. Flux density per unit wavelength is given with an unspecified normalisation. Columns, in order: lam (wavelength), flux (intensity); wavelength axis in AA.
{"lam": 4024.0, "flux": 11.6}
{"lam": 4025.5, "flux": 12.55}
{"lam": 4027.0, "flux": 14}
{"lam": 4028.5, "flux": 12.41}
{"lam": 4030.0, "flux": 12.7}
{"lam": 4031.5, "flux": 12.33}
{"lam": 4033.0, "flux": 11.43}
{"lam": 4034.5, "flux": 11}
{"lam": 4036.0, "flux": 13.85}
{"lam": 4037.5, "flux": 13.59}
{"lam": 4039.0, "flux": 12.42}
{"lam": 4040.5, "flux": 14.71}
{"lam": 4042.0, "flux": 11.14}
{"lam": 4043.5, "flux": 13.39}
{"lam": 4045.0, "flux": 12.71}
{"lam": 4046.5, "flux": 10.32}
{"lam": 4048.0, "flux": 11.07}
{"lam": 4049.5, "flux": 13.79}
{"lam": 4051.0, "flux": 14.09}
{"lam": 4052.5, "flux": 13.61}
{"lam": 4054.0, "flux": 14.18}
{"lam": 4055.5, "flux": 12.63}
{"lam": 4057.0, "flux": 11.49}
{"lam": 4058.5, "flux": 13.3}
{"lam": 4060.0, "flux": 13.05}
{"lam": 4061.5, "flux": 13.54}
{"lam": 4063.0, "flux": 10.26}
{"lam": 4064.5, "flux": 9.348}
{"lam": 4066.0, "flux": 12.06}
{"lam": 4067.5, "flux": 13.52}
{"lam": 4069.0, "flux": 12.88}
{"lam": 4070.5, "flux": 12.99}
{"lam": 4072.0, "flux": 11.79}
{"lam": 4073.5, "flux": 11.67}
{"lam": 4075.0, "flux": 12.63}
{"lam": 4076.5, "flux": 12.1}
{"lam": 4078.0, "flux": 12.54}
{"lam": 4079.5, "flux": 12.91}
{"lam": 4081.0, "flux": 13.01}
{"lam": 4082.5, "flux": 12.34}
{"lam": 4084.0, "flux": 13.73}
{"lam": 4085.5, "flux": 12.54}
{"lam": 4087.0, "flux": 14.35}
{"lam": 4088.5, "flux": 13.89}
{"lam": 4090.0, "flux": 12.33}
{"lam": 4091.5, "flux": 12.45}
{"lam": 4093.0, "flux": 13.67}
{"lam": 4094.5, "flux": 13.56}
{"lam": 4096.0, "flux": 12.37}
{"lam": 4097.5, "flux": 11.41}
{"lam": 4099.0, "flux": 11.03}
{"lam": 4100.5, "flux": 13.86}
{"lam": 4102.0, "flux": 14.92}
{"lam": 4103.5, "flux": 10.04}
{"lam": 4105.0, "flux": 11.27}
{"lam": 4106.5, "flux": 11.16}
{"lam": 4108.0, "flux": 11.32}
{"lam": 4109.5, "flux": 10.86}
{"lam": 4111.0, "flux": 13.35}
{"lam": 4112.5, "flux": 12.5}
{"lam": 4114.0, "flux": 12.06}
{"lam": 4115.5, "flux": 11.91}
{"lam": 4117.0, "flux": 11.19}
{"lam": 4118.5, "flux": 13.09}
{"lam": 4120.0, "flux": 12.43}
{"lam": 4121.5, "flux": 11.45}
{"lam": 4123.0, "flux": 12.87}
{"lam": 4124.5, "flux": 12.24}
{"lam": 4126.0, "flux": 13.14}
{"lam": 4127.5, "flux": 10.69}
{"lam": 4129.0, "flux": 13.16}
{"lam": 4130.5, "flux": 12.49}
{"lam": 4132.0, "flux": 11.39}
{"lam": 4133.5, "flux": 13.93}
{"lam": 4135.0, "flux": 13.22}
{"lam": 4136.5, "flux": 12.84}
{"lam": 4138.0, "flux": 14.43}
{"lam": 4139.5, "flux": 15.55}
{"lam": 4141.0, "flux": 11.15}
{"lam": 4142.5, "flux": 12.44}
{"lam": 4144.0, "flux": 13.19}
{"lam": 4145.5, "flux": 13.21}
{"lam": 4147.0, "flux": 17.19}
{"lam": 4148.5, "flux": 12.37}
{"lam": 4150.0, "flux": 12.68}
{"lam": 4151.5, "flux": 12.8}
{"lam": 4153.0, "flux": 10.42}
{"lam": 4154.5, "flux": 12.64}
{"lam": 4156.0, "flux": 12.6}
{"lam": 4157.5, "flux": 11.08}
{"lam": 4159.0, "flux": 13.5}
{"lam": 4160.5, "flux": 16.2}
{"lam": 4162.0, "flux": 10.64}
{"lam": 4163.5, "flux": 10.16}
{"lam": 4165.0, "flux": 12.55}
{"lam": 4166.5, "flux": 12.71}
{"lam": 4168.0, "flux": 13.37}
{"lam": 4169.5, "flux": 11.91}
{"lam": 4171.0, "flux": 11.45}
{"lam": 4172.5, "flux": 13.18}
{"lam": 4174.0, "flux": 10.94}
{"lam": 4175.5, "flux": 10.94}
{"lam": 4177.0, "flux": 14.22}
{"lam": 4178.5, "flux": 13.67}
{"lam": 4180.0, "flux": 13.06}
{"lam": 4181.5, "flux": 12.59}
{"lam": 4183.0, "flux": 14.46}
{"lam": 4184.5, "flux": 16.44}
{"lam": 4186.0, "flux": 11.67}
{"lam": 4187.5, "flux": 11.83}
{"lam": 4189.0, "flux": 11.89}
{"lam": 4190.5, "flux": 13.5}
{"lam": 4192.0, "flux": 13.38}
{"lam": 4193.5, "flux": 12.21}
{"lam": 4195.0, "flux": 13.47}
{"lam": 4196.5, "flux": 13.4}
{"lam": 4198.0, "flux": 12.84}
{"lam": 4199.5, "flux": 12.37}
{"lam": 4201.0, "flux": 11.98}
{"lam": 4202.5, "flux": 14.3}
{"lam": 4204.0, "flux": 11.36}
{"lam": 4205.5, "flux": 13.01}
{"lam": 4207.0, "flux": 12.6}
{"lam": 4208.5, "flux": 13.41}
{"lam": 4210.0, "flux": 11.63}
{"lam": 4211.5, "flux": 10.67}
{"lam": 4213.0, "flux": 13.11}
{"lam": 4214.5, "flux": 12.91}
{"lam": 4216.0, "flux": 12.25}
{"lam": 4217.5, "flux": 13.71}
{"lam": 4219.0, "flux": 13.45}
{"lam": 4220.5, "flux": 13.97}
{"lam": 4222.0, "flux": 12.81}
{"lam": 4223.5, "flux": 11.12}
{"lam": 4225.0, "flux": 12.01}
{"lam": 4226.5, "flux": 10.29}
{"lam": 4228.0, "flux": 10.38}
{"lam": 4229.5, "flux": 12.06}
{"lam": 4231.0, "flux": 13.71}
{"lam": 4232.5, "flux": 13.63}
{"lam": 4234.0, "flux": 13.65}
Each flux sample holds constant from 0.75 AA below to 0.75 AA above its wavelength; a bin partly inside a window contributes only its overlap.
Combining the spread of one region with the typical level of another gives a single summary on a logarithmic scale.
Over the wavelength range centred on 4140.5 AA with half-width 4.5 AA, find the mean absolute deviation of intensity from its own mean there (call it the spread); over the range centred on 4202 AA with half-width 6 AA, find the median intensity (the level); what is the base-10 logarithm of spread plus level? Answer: 1.14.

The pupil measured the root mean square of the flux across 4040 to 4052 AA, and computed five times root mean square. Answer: 63.7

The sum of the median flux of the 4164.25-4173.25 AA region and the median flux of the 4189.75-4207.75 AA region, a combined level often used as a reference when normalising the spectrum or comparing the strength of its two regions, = 25.6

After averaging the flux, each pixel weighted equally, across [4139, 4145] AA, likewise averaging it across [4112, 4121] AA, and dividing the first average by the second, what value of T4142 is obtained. 1.07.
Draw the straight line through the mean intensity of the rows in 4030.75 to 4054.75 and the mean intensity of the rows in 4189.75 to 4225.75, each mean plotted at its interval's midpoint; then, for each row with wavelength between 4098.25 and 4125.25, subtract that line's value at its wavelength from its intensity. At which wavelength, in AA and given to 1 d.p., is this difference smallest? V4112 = 4103.5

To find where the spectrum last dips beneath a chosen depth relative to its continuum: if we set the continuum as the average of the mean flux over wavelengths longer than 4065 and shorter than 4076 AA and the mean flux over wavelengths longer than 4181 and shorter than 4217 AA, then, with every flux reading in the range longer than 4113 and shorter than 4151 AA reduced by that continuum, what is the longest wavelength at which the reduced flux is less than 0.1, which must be 4150.0 AA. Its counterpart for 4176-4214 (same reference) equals 4211.5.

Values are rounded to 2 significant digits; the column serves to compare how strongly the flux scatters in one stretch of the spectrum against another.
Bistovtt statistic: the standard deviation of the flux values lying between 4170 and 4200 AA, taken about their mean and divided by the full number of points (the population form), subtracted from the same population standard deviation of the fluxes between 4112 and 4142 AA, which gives -0.13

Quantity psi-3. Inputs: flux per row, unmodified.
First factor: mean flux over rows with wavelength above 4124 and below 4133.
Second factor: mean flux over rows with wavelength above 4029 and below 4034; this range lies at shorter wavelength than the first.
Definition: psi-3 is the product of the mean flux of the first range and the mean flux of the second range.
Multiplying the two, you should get 148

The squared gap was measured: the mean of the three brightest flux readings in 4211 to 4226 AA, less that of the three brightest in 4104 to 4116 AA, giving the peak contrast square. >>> 1.2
